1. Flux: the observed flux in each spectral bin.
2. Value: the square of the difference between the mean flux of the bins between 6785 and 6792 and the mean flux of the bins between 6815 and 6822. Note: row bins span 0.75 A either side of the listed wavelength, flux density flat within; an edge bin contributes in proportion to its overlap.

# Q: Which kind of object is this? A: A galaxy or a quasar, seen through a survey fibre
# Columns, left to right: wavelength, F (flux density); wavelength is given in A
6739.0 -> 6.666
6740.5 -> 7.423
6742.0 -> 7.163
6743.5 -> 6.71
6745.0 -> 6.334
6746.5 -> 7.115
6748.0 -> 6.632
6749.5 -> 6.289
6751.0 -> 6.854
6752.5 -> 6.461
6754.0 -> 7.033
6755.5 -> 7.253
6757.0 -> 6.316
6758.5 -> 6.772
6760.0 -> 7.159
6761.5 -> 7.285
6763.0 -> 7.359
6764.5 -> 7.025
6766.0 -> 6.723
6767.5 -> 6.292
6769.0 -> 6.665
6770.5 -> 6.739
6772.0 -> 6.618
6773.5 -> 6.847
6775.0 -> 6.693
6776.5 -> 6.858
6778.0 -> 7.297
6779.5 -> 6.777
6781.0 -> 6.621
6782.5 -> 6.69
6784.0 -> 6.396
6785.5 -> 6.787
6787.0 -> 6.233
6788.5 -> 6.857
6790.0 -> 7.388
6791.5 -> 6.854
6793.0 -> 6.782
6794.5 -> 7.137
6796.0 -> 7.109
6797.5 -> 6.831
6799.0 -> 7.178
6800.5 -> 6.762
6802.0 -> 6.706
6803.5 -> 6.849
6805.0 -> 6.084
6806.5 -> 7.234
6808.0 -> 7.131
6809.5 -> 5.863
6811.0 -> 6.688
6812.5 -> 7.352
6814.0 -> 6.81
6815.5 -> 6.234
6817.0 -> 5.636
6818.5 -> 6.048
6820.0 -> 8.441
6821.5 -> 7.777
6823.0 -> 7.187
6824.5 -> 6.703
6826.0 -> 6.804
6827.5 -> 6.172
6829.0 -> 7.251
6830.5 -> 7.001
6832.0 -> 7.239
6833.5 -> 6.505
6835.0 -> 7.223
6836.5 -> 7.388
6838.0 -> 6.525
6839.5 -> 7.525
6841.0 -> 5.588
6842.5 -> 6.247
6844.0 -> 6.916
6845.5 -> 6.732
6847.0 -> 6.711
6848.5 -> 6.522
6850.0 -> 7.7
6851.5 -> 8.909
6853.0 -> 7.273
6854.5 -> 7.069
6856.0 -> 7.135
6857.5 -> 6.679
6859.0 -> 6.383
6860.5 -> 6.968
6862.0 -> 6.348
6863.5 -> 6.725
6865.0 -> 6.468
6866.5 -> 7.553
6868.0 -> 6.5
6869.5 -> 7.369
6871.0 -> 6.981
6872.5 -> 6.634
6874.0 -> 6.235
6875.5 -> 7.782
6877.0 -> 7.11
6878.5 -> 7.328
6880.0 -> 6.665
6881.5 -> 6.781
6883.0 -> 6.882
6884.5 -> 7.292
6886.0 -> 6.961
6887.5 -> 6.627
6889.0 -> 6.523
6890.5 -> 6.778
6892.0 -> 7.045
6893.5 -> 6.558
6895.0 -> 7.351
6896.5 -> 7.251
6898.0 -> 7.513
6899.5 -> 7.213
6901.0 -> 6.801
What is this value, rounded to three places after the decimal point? 0.000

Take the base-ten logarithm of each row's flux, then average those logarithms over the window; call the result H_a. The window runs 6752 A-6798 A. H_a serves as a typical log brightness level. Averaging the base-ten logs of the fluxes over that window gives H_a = 0.834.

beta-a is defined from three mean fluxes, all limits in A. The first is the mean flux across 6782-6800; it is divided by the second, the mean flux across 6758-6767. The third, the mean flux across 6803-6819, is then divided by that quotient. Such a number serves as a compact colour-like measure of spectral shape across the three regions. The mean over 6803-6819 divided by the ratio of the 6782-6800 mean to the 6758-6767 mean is 6.7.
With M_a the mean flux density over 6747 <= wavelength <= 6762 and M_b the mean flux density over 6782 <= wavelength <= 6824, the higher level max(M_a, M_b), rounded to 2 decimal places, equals 6.82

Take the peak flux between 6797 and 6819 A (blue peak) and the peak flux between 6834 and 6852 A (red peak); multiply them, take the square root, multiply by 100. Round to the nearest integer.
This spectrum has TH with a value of 809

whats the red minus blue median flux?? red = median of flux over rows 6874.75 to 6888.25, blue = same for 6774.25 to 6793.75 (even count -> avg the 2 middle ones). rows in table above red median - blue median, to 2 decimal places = 0.18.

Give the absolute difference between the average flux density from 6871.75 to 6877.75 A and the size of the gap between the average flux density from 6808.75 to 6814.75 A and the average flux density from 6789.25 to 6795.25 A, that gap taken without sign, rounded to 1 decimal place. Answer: 6.6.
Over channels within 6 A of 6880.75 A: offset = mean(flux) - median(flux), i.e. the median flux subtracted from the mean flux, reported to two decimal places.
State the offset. 0.06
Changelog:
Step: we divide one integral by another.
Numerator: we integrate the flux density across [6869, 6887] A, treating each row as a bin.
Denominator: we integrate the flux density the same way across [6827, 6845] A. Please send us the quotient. 1.03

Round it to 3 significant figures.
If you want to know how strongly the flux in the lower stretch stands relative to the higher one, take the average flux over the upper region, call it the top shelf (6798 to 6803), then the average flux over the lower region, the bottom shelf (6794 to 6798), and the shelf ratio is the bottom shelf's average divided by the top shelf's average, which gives 1.02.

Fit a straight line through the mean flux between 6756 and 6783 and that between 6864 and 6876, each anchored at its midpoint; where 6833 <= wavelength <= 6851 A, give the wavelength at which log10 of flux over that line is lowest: 6841.0 A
